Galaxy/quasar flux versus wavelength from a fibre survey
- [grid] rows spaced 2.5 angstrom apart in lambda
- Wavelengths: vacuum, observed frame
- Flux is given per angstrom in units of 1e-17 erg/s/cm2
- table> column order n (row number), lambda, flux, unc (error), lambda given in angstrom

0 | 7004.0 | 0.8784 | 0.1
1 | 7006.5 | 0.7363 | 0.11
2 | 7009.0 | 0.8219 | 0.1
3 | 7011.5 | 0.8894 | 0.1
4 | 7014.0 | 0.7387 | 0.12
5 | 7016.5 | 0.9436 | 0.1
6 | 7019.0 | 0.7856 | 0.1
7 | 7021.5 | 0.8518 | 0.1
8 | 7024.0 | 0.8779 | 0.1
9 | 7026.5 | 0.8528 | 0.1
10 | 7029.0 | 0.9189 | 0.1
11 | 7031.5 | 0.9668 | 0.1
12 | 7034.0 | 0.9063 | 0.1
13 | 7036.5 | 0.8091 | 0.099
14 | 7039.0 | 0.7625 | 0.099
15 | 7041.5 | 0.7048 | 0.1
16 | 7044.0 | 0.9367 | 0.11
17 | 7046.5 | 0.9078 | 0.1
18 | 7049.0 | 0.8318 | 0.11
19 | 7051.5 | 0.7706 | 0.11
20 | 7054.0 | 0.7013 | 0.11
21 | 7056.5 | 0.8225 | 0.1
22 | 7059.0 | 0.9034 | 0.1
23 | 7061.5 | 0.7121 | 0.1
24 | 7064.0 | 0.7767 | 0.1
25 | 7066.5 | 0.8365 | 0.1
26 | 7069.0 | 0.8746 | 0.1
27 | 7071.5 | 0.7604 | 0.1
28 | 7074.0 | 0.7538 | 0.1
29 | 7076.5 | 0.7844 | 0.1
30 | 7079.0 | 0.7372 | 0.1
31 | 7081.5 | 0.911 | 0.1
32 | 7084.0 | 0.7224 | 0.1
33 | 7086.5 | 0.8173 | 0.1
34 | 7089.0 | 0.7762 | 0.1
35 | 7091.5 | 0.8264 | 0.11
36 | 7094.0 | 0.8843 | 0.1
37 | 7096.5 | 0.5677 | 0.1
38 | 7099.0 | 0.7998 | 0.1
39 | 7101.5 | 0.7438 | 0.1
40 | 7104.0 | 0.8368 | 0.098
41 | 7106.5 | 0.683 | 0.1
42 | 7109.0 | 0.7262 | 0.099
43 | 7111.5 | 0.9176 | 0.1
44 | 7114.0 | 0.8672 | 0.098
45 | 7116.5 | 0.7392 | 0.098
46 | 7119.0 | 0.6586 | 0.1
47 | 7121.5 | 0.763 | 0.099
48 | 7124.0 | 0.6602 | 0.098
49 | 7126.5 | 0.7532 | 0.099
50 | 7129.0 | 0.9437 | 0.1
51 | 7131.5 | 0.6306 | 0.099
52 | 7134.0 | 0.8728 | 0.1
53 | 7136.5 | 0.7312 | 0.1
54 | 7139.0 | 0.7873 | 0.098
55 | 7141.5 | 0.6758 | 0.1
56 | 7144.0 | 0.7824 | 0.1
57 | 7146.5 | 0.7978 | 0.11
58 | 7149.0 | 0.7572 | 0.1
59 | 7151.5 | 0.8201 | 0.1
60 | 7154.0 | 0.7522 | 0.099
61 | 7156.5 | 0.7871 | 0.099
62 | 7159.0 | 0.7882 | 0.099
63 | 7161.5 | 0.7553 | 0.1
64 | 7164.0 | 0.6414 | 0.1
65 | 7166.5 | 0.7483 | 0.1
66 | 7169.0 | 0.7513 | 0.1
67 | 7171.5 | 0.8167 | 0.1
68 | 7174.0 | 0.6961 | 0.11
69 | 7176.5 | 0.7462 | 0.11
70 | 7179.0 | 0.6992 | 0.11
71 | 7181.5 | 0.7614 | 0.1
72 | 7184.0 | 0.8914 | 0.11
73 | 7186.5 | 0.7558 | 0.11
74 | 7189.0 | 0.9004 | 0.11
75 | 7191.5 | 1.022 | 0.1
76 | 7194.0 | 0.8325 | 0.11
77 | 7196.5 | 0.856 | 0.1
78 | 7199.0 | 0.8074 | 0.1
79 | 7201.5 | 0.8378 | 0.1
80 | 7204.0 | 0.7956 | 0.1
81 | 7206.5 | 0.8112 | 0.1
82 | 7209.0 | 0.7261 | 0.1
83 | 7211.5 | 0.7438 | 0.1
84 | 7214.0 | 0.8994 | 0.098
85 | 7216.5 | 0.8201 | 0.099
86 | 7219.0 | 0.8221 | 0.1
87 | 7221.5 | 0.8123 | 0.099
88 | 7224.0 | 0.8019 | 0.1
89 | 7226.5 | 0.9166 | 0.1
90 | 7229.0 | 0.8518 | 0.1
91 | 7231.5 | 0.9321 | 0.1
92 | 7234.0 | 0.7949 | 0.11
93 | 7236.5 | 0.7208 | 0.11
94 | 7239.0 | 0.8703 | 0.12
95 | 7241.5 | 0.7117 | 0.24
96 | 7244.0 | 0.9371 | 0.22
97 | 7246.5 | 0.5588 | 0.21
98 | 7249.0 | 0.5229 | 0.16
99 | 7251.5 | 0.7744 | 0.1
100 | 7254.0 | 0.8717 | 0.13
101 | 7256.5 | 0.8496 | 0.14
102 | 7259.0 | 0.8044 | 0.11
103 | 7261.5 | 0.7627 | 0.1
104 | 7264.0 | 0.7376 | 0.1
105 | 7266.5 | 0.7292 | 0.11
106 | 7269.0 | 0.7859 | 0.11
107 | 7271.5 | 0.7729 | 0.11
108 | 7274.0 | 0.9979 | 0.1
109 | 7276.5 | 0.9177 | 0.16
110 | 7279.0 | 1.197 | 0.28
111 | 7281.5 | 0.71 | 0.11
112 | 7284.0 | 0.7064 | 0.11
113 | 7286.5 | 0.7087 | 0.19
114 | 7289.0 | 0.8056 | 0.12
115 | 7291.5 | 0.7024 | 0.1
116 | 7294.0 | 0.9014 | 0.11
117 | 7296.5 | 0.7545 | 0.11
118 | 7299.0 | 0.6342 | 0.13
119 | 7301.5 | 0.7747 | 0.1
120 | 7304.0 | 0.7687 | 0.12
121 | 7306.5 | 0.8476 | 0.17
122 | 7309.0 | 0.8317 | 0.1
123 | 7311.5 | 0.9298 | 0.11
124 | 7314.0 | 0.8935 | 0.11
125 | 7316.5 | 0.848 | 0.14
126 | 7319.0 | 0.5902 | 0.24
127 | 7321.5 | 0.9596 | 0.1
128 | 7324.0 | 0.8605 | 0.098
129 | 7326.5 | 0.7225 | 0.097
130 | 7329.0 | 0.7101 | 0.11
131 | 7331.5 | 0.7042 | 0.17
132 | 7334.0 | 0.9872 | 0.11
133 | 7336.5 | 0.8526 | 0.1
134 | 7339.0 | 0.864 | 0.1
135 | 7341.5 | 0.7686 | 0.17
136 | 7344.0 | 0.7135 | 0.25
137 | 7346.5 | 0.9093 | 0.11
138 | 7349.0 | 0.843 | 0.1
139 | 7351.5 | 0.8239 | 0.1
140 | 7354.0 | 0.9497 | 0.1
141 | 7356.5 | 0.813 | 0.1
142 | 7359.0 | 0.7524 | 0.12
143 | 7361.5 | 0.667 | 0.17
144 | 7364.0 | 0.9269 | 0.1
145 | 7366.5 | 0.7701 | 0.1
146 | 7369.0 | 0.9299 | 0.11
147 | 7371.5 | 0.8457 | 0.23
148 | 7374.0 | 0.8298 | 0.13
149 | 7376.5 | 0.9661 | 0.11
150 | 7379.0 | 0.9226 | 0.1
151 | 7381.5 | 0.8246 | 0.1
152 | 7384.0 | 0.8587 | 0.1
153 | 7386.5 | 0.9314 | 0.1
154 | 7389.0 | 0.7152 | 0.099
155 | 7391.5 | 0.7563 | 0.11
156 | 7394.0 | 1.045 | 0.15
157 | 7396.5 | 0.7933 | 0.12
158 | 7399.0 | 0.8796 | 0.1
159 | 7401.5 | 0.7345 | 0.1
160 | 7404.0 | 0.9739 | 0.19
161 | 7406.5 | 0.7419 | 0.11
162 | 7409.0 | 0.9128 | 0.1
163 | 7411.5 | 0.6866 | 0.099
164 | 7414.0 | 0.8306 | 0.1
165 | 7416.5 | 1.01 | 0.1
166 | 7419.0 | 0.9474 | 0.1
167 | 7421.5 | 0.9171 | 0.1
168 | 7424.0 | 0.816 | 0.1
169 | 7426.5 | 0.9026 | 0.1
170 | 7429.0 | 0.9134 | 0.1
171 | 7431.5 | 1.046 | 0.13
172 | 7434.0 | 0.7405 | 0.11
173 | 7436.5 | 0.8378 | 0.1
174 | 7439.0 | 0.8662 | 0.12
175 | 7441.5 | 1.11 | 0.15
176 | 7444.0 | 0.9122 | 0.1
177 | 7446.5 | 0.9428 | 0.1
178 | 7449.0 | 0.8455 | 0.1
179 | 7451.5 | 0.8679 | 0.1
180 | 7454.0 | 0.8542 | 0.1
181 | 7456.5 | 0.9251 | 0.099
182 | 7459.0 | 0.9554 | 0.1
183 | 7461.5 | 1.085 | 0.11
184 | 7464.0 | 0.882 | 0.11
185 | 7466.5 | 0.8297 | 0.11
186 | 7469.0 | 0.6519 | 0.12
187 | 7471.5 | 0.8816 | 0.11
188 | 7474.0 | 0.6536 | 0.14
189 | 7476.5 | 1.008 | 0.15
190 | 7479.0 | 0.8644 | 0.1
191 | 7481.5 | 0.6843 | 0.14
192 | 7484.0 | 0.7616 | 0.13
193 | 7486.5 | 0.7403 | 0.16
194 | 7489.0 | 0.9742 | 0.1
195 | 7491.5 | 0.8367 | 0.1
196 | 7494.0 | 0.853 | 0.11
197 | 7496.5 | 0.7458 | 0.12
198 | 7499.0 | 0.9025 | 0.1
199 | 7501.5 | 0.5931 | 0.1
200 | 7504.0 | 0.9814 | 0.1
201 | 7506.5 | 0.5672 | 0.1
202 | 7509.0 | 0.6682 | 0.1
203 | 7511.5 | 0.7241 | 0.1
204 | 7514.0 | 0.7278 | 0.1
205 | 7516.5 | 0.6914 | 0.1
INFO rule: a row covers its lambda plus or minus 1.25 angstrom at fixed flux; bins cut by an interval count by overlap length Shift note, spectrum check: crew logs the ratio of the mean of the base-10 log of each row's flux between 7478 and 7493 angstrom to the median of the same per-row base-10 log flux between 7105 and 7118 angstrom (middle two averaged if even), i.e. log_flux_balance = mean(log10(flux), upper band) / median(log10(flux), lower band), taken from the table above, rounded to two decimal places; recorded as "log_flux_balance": 0.72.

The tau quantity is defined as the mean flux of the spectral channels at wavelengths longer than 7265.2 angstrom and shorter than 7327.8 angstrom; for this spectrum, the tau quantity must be 0.81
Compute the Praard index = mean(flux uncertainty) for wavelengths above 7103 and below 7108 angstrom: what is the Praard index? 0.099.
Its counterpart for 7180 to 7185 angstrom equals 0.105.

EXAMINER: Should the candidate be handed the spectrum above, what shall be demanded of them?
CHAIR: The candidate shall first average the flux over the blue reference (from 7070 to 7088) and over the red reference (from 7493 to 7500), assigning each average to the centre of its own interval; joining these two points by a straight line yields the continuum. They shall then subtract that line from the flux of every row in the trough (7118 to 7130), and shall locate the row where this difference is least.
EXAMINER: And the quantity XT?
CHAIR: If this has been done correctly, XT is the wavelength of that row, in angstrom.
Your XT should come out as 7119.0 angstrom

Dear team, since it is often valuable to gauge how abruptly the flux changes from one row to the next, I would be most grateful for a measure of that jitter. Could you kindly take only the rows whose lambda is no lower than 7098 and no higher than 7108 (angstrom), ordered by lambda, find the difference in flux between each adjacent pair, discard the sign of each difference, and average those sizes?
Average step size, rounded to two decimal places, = 0.10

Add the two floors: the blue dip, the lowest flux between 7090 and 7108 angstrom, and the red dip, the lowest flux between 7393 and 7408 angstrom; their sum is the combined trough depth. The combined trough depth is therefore 1.30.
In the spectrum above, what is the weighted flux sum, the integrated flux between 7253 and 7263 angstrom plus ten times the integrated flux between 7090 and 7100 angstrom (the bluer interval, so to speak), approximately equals 85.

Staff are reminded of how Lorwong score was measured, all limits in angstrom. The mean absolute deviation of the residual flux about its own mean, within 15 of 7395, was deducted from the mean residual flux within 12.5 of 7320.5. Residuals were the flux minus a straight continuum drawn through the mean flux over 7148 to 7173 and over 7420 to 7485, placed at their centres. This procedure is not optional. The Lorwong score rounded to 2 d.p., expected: -0.10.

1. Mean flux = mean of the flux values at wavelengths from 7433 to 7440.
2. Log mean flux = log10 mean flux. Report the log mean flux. -0.09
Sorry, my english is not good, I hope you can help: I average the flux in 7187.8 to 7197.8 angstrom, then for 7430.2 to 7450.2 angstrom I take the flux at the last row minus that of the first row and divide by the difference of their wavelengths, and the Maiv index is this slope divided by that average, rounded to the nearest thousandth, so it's -0.013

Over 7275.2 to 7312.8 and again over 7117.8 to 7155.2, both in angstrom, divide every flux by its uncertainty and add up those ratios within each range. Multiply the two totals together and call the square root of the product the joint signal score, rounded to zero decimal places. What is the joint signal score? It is 105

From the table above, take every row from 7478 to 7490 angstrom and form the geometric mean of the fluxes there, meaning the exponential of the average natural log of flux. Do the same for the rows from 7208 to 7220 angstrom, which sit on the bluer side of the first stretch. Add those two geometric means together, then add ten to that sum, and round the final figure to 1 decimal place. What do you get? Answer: 11.6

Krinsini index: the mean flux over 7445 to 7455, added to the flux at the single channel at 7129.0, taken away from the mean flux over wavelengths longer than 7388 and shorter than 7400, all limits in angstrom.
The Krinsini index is -0.98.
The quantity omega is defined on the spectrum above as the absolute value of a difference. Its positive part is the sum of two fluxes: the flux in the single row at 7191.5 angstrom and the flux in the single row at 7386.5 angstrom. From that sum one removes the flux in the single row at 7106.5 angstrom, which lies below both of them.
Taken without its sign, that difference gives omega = 1.27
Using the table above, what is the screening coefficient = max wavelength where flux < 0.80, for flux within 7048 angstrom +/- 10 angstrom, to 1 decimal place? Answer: 7054.0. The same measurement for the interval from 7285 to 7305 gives 7304.0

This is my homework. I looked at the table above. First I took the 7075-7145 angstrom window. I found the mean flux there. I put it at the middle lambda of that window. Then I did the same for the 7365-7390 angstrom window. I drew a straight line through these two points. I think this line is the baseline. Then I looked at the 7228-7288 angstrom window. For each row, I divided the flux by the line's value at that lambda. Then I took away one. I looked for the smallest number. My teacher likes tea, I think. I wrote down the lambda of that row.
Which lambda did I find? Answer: 7249.0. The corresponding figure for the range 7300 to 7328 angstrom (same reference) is 7319.0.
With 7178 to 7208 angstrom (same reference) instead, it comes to 7179.0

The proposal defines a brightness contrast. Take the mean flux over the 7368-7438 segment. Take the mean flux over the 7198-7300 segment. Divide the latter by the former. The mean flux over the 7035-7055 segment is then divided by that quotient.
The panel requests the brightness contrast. 0.87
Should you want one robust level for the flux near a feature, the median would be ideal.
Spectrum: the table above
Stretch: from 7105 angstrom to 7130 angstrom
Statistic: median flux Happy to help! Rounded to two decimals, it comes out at 0.75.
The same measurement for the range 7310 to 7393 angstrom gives 0.85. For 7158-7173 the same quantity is 0.75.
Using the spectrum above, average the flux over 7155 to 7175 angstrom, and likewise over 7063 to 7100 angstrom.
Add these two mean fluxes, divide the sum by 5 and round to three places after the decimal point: 0.307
